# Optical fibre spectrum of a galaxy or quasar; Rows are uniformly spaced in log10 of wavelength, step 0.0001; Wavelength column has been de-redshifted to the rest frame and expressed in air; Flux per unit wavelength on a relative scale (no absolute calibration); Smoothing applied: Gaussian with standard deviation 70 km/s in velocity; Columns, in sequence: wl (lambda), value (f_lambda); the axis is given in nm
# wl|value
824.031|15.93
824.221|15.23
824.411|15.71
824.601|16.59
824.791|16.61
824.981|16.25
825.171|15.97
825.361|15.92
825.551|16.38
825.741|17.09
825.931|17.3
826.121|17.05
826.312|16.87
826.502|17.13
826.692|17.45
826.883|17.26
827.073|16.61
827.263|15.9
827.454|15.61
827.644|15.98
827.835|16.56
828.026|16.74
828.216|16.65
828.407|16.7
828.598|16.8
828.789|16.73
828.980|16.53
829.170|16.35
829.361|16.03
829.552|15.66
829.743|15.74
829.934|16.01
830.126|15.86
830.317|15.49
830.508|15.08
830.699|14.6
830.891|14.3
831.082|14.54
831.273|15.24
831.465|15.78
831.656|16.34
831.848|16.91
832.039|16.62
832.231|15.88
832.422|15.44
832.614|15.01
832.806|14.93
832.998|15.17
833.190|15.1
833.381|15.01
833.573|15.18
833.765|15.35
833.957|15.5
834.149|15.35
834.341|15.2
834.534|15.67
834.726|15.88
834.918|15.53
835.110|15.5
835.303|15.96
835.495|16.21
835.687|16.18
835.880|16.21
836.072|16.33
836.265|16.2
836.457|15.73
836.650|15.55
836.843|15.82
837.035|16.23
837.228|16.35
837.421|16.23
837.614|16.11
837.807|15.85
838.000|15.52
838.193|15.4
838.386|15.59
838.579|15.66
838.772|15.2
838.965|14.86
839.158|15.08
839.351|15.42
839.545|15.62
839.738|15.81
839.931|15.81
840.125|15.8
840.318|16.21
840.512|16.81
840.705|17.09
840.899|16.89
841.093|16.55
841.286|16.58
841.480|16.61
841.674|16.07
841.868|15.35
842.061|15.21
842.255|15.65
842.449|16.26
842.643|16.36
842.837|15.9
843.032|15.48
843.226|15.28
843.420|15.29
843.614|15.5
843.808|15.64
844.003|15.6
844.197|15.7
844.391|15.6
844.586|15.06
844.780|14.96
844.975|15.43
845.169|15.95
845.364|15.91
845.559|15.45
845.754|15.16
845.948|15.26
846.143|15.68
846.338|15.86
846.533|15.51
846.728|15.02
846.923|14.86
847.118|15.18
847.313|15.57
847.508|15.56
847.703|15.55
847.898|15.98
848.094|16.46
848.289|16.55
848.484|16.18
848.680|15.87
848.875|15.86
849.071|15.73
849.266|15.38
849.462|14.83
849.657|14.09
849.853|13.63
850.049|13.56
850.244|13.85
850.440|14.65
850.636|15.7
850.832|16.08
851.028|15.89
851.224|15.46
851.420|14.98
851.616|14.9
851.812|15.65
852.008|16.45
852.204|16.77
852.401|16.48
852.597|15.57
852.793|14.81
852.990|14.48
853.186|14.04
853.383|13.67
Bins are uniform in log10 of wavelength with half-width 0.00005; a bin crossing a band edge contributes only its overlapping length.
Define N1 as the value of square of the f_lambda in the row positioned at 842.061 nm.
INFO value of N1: 231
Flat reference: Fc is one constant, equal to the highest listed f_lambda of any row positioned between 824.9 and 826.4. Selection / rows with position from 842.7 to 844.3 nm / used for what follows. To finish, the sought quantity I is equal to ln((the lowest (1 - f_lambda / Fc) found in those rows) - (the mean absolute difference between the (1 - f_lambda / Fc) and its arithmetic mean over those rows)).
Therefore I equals -2.64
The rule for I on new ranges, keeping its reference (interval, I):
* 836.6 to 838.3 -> -3.28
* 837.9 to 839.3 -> -2.52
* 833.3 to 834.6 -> -2.47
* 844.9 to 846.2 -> -2.76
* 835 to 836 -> -3.00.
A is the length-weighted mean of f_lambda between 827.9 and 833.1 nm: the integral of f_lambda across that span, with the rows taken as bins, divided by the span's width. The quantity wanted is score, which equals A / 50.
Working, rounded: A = 15.8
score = 0.316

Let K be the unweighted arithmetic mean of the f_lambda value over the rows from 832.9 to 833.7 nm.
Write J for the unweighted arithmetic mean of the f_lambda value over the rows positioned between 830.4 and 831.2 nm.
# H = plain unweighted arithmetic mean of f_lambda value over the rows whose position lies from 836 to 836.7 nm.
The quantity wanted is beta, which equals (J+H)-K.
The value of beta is 15.5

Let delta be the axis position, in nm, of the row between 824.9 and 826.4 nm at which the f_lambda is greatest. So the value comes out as 825.931 nm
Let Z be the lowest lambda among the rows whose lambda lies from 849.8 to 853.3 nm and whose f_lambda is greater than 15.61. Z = 850.636 nm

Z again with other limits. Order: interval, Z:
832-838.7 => 832.039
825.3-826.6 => 825.361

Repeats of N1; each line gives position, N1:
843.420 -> 234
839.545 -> 244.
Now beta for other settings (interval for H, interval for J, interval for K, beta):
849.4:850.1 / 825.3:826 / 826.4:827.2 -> 13.6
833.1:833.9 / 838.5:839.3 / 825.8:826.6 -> 13.3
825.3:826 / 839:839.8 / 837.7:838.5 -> 16.6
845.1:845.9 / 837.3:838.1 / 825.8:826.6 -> 14.5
